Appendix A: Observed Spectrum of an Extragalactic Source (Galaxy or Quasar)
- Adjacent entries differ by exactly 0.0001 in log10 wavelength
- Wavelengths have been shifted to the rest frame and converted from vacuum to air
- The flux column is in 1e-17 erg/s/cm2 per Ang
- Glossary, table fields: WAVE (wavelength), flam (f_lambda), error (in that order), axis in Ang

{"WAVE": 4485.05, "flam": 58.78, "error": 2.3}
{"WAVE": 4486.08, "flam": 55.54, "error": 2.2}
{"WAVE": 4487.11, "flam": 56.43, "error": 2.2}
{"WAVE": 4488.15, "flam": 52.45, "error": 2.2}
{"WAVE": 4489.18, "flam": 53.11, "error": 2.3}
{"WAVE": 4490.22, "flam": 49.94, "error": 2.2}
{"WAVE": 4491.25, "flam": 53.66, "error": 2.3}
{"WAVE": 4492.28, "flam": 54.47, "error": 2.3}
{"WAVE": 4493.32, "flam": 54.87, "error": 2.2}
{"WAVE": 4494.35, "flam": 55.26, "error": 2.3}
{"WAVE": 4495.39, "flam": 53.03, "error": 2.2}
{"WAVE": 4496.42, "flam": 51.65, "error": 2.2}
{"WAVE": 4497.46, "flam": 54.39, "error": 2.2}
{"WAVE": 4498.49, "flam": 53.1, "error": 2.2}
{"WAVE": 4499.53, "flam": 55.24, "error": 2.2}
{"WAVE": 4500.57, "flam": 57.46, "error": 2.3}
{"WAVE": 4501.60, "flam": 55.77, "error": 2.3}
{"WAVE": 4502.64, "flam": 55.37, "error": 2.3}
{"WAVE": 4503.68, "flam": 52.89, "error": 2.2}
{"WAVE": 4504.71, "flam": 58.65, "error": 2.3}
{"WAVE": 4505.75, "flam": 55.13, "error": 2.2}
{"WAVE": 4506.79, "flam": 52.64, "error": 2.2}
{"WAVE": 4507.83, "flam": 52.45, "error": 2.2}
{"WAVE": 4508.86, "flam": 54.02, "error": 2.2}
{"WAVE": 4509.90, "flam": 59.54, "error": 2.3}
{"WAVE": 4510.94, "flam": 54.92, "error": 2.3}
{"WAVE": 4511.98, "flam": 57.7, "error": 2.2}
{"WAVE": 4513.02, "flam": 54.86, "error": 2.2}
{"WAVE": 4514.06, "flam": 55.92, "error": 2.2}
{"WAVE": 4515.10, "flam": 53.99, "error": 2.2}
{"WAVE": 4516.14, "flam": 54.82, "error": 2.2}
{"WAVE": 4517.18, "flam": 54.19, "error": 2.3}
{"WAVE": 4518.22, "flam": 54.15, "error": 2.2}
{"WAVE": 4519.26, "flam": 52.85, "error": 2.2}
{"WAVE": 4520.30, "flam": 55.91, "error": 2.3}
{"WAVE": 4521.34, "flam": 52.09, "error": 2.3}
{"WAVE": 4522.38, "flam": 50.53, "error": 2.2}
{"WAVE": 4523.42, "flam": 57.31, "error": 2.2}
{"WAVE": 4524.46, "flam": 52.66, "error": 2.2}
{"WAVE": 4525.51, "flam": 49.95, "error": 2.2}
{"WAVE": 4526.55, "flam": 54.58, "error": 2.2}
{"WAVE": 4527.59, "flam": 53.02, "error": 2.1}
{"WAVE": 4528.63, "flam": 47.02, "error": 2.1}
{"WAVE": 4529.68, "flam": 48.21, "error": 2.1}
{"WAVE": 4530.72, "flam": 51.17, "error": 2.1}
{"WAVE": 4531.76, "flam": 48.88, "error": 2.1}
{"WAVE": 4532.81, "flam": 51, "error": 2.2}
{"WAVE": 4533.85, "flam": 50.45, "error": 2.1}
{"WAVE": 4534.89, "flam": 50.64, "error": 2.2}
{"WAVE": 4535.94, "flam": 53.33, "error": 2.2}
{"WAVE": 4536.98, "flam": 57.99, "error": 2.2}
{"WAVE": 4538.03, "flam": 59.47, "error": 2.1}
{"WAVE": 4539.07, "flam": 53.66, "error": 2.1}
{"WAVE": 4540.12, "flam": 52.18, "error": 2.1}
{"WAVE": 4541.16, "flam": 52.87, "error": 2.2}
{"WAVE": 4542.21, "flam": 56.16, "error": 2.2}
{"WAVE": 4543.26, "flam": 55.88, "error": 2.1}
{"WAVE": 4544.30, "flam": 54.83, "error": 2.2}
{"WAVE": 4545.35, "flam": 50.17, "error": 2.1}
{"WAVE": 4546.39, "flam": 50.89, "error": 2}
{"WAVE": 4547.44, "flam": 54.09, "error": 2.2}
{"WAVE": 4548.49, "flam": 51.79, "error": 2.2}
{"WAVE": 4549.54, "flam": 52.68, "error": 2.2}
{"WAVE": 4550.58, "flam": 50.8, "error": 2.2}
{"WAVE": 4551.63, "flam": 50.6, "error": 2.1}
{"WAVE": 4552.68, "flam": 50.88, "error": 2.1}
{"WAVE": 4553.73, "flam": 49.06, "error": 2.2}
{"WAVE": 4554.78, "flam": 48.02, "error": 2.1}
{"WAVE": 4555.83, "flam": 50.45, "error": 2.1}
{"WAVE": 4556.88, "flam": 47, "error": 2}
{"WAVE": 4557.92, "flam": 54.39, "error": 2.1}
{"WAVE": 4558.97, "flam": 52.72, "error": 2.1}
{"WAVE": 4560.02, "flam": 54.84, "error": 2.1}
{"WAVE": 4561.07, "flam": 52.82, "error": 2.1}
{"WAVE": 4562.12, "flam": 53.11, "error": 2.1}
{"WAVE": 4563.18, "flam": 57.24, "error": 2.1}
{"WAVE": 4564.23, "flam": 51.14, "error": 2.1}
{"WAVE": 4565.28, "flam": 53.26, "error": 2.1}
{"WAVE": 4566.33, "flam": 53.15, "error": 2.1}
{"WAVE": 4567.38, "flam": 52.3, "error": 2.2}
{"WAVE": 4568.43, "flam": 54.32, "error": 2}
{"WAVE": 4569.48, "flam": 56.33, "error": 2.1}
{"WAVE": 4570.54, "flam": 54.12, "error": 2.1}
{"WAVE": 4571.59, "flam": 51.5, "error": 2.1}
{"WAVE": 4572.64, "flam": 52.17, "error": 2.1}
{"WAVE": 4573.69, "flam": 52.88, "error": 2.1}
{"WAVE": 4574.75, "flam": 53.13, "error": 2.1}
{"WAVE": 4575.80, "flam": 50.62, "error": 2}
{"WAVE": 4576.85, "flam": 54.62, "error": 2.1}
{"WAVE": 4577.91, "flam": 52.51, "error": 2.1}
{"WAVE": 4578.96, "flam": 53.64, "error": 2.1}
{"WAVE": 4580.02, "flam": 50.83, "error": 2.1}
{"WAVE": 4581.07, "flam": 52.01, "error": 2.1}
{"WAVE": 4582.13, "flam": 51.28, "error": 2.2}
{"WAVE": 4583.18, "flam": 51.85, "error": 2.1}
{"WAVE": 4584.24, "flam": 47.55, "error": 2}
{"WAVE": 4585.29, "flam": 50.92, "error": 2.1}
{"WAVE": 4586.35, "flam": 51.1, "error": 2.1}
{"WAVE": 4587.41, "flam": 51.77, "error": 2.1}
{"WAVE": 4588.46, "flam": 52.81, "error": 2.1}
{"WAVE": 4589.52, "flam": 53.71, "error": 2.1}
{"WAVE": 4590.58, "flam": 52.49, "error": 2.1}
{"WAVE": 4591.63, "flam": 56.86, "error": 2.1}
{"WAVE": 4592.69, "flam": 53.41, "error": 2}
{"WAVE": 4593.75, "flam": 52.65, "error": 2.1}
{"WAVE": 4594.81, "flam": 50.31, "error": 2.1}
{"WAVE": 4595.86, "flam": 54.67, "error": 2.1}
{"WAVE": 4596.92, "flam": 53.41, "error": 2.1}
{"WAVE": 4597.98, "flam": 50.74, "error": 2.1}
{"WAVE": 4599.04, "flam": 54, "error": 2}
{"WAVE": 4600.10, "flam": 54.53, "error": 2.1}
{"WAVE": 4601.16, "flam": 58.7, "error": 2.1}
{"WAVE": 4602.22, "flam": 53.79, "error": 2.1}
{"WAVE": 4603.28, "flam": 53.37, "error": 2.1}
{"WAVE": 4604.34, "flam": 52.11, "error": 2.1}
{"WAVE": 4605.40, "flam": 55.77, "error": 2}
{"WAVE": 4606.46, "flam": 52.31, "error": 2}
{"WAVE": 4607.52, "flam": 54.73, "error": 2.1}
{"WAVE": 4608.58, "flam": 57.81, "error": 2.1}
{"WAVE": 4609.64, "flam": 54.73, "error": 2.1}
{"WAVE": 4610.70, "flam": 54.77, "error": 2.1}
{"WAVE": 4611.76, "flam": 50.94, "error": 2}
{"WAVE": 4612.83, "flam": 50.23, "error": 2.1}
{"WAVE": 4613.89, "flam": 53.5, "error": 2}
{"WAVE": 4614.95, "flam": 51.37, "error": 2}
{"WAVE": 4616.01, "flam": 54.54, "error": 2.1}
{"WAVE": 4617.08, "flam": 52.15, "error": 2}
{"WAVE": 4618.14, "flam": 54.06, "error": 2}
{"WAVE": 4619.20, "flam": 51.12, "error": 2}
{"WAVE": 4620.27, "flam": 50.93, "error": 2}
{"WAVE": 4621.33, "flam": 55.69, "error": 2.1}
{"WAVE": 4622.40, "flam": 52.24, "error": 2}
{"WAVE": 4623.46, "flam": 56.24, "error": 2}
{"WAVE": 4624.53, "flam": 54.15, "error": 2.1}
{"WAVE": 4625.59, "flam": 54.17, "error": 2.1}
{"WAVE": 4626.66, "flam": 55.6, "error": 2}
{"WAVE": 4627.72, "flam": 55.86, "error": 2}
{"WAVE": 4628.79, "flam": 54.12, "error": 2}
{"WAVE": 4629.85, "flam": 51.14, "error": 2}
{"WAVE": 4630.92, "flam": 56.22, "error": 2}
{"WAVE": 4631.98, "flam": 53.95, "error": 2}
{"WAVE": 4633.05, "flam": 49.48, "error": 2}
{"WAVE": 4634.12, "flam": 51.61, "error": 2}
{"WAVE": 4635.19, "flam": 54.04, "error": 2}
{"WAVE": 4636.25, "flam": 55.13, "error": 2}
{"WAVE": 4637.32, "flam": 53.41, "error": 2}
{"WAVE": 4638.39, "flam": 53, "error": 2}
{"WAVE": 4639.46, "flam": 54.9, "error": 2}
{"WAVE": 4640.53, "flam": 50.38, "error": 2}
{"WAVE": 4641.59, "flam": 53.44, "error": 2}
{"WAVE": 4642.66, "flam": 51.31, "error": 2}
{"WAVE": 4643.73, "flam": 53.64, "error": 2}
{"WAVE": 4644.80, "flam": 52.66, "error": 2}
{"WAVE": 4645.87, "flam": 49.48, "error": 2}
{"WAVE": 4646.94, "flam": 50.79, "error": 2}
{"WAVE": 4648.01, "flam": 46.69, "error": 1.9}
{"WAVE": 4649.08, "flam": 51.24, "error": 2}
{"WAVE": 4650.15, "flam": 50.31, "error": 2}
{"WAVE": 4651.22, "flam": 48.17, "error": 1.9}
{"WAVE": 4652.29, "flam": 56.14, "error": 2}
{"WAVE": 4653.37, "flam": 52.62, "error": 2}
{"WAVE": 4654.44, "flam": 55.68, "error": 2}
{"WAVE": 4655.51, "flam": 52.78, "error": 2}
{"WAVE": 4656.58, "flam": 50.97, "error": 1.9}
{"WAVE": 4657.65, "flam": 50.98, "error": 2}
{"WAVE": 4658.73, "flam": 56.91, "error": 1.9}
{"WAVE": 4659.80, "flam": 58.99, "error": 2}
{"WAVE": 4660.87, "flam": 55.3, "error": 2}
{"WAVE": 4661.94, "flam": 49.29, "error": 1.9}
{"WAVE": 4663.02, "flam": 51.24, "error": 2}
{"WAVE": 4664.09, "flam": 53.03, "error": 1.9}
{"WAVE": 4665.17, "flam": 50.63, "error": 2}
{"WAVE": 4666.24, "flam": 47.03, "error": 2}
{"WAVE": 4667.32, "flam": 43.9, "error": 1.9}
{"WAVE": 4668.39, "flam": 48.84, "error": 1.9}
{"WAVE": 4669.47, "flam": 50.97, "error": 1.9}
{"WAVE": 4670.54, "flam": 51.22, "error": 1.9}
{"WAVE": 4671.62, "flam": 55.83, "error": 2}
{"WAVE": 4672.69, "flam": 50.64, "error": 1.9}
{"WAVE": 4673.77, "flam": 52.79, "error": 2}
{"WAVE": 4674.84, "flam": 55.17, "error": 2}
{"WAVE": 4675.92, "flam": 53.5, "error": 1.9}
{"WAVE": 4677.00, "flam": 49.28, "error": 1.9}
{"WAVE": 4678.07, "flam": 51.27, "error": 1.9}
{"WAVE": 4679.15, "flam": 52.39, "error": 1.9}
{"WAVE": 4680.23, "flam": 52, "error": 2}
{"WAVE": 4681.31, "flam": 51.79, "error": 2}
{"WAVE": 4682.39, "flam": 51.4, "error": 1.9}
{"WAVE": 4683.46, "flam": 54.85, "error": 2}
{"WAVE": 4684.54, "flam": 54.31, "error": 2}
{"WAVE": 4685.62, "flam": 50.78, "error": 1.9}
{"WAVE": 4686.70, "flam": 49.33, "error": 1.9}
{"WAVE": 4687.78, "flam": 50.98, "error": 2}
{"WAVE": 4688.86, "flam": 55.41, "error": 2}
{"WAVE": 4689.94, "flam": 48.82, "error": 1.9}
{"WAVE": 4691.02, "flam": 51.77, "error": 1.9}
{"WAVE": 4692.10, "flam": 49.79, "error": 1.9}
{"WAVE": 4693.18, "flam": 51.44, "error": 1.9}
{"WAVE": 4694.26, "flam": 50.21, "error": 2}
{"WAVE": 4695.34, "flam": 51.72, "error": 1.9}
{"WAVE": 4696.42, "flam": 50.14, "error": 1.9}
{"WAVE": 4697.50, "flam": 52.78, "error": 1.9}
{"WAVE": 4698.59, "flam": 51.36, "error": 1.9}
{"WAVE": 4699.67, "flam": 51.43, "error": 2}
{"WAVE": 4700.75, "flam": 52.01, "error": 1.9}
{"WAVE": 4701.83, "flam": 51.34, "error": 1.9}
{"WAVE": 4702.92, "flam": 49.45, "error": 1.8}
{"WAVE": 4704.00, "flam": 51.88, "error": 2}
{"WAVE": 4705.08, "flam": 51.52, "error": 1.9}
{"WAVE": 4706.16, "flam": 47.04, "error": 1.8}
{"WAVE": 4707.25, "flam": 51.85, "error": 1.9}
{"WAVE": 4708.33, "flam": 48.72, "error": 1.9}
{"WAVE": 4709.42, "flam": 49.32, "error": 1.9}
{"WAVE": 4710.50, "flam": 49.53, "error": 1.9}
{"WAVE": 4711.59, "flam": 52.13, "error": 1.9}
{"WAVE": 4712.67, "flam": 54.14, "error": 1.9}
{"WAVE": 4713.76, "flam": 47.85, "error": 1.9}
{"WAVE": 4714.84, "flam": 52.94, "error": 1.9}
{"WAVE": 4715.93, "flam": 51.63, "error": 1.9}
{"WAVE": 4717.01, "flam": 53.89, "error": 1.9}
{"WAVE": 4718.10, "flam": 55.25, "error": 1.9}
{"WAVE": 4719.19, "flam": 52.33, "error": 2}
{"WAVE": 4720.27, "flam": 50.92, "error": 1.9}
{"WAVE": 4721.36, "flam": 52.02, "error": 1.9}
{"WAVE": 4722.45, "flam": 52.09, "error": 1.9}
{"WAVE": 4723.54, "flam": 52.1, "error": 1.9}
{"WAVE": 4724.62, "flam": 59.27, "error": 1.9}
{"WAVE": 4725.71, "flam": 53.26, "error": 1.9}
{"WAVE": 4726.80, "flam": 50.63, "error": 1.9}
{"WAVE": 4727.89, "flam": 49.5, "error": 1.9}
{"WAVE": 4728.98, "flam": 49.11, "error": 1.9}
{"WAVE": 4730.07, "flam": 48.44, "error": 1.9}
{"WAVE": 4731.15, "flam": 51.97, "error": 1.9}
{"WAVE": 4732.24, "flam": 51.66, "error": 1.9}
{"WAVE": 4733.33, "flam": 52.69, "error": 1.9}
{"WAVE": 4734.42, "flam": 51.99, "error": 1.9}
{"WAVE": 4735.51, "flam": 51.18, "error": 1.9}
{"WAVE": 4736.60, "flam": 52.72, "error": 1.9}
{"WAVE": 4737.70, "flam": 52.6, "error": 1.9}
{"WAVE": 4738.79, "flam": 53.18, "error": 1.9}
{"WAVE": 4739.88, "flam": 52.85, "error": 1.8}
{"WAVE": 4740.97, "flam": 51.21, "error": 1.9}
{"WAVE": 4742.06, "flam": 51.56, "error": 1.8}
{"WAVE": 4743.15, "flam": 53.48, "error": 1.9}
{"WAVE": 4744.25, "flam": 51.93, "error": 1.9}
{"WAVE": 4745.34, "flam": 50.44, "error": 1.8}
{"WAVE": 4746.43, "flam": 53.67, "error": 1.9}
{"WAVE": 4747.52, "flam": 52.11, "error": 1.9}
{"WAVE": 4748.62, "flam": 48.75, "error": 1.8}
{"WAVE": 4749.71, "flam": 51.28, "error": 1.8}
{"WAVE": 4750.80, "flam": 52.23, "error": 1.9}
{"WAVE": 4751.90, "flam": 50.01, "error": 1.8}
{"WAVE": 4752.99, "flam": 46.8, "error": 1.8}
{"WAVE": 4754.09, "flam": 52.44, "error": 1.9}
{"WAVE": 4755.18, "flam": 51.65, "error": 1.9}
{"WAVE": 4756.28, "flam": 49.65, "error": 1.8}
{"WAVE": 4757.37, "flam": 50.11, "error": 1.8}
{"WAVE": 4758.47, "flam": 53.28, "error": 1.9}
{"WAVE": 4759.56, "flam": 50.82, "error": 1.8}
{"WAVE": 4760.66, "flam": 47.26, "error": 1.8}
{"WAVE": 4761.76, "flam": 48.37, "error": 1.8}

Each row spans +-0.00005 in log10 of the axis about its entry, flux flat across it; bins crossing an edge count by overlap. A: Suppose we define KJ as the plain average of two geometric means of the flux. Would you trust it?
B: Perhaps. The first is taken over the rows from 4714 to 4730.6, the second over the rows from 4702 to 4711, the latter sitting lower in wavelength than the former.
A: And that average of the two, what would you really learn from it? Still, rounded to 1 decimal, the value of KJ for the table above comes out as 51.0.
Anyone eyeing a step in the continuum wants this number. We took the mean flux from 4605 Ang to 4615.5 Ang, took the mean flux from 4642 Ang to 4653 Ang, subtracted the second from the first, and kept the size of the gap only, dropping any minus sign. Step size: 2.6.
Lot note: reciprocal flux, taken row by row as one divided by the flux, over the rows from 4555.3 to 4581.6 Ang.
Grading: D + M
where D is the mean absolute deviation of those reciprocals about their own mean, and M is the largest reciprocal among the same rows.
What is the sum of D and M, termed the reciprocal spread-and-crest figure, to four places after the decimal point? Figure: 0.0218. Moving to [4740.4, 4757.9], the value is 0.0219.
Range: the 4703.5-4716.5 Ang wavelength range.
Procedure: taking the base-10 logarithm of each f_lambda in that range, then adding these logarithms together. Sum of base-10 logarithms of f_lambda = 20.46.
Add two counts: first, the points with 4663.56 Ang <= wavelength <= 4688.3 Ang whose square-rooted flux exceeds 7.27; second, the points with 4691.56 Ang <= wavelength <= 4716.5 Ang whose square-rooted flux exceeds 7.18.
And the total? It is 15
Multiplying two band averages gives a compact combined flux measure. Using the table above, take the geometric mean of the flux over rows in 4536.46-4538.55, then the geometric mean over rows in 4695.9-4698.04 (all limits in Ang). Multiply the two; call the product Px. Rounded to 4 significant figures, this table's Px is 3021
